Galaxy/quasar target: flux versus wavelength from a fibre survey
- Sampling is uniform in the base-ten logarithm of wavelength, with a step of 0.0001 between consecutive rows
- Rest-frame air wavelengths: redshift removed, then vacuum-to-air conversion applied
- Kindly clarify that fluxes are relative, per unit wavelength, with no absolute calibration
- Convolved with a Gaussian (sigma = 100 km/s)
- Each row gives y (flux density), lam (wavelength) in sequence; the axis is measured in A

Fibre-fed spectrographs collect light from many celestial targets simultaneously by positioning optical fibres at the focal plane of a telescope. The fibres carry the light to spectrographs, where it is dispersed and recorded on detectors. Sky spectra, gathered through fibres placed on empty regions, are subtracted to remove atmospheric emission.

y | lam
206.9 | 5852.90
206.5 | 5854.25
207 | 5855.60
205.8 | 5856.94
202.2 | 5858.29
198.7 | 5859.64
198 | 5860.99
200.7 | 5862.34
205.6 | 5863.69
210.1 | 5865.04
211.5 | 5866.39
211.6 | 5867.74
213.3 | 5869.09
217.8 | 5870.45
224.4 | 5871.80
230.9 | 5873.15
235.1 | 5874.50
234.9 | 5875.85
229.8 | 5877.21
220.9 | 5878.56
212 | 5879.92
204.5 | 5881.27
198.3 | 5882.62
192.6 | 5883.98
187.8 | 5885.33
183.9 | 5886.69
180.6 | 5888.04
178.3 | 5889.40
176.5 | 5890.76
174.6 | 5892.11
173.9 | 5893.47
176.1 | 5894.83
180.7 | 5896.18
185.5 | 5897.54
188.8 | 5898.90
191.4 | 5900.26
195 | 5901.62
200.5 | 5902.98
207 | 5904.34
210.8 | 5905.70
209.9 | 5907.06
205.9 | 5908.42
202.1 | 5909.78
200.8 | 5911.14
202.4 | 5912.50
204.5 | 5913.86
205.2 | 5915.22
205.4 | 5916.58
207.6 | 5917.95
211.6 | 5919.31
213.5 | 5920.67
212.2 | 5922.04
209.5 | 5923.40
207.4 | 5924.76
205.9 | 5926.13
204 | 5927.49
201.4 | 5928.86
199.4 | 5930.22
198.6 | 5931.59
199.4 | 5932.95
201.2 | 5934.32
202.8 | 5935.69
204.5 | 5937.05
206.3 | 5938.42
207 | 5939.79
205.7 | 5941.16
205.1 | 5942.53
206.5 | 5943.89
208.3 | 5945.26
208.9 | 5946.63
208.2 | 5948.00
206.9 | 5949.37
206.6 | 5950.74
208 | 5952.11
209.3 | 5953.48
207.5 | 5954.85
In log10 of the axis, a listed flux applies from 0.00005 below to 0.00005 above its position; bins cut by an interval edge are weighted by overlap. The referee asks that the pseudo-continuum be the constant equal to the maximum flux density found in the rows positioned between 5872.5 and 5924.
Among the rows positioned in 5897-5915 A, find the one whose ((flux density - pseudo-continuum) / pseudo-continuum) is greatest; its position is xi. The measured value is 5905.70 A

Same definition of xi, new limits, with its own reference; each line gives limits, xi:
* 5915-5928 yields 5920.67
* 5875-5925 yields 5875.85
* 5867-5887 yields 5874.50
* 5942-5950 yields 5946.63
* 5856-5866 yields 5865.04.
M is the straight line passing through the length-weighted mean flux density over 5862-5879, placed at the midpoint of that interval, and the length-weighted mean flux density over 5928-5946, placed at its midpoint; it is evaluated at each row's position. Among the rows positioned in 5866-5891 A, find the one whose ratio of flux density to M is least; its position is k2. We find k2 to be 5890.76 A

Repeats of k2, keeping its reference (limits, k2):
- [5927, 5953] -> 5931.59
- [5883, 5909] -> 5893.47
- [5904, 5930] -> 5911.14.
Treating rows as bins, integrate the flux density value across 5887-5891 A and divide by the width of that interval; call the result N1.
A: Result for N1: 179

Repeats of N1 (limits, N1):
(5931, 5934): 199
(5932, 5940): 203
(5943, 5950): 208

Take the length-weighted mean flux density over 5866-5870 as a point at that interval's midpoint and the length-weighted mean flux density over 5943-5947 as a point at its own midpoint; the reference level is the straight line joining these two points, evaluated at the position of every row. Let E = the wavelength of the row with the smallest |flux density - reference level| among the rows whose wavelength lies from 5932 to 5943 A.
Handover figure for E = 5939.79 A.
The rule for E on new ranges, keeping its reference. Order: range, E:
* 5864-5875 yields 5867.74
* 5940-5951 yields 5945.26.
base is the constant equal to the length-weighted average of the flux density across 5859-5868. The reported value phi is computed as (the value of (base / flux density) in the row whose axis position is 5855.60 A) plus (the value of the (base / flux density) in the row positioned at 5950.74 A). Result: 1.98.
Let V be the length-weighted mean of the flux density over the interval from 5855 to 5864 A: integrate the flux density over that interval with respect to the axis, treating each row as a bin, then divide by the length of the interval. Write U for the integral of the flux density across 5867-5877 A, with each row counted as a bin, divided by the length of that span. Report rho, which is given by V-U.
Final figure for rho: -22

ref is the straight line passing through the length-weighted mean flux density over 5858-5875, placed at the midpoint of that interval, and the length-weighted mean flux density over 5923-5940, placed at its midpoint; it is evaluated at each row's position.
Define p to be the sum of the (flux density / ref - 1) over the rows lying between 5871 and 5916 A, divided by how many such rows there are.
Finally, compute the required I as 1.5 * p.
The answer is -0.06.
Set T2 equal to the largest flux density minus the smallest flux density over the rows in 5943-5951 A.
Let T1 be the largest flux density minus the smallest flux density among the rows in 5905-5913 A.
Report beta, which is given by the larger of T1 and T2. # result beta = 10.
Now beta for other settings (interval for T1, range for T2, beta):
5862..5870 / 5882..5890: 20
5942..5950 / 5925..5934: 7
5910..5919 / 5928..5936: 7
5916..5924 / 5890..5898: 12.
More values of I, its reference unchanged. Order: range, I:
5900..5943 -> 0.00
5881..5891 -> -0.16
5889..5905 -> -0.16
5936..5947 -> 0.03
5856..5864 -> -0.08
